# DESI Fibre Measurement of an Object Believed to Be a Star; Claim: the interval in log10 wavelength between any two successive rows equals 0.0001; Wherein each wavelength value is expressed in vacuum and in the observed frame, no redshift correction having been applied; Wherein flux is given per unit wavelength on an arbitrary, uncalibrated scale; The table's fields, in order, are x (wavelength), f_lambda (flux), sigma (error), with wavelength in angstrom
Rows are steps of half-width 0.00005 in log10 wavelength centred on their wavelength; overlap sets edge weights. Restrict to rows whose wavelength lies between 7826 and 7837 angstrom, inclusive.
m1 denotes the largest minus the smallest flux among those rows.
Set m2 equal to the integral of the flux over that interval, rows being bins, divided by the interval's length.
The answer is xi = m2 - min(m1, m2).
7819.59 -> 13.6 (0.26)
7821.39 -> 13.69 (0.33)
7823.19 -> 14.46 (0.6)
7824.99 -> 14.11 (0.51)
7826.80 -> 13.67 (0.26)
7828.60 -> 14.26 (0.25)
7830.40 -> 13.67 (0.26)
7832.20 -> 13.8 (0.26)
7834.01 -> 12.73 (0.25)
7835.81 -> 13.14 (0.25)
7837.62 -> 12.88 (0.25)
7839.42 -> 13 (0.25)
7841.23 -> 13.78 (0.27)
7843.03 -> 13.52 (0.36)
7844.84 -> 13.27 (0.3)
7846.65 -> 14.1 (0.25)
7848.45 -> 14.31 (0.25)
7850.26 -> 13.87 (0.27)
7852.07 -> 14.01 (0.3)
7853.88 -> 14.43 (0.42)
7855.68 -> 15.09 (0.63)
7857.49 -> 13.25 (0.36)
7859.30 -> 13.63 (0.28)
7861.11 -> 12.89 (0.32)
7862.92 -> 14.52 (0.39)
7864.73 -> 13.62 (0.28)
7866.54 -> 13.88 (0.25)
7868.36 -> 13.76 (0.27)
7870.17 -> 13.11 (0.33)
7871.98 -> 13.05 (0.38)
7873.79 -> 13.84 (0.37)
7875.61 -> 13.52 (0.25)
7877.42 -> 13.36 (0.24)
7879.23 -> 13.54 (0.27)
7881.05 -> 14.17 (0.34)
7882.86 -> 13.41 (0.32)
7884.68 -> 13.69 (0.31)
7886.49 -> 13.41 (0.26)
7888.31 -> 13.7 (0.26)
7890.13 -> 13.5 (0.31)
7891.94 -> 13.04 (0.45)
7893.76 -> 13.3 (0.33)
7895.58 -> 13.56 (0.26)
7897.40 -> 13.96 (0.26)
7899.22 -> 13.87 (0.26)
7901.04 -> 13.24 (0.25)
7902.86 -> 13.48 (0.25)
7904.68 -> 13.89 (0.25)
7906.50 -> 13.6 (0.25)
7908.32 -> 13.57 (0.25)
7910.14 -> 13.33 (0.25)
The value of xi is 12.0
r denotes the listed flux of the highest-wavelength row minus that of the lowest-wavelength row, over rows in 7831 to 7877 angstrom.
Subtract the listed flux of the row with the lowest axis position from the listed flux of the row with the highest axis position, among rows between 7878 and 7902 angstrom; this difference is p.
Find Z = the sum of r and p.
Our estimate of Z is -0.6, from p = -0.30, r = -0.28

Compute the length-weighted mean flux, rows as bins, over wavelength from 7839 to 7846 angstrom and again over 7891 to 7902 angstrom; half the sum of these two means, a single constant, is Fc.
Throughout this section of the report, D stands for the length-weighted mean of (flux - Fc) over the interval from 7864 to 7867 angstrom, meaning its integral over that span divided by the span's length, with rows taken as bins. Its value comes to 0.28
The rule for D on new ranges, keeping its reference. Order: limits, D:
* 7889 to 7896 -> -0.12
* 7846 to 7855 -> 0.71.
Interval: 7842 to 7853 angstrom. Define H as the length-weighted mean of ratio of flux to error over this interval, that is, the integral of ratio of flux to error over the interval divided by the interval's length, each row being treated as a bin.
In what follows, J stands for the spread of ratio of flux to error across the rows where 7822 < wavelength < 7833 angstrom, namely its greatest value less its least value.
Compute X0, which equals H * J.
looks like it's 1611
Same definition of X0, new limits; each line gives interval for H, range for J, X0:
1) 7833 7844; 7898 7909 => 128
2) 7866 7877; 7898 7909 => 118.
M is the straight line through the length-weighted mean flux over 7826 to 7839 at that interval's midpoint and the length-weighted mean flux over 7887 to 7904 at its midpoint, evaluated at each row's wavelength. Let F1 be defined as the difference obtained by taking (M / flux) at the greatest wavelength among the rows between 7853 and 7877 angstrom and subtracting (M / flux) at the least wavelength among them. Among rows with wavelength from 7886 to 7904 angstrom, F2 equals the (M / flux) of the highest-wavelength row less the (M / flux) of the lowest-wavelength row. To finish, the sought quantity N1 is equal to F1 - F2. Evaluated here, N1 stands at 0.07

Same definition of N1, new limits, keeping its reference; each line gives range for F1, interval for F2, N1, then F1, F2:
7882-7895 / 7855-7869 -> -0.08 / 0.01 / 0.09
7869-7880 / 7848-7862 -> -0.14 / -0.03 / 0.10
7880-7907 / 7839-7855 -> 0.14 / 0.04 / -0.10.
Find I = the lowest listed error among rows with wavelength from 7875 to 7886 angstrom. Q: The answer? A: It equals 0.240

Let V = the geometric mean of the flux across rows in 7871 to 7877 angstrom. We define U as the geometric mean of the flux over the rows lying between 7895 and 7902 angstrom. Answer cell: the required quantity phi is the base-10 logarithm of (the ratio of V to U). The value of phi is -0.006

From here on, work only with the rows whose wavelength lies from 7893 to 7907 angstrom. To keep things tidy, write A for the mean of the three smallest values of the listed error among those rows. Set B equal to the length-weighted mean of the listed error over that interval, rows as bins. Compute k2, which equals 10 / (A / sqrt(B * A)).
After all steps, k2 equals 10.3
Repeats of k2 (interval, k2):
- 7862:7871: 10.7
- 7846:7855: 11.0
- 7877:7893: 11.0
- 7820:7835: 11.5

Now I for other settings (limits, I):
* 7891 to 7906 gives 0.250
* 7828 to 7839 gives 0.250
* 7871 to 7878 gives 0.240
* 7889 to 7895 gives 0.310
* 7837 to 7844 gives 0.250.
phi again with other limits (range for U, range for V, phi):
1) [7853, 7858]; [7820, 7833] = -0.009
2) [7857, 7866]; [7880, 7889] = 0.003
